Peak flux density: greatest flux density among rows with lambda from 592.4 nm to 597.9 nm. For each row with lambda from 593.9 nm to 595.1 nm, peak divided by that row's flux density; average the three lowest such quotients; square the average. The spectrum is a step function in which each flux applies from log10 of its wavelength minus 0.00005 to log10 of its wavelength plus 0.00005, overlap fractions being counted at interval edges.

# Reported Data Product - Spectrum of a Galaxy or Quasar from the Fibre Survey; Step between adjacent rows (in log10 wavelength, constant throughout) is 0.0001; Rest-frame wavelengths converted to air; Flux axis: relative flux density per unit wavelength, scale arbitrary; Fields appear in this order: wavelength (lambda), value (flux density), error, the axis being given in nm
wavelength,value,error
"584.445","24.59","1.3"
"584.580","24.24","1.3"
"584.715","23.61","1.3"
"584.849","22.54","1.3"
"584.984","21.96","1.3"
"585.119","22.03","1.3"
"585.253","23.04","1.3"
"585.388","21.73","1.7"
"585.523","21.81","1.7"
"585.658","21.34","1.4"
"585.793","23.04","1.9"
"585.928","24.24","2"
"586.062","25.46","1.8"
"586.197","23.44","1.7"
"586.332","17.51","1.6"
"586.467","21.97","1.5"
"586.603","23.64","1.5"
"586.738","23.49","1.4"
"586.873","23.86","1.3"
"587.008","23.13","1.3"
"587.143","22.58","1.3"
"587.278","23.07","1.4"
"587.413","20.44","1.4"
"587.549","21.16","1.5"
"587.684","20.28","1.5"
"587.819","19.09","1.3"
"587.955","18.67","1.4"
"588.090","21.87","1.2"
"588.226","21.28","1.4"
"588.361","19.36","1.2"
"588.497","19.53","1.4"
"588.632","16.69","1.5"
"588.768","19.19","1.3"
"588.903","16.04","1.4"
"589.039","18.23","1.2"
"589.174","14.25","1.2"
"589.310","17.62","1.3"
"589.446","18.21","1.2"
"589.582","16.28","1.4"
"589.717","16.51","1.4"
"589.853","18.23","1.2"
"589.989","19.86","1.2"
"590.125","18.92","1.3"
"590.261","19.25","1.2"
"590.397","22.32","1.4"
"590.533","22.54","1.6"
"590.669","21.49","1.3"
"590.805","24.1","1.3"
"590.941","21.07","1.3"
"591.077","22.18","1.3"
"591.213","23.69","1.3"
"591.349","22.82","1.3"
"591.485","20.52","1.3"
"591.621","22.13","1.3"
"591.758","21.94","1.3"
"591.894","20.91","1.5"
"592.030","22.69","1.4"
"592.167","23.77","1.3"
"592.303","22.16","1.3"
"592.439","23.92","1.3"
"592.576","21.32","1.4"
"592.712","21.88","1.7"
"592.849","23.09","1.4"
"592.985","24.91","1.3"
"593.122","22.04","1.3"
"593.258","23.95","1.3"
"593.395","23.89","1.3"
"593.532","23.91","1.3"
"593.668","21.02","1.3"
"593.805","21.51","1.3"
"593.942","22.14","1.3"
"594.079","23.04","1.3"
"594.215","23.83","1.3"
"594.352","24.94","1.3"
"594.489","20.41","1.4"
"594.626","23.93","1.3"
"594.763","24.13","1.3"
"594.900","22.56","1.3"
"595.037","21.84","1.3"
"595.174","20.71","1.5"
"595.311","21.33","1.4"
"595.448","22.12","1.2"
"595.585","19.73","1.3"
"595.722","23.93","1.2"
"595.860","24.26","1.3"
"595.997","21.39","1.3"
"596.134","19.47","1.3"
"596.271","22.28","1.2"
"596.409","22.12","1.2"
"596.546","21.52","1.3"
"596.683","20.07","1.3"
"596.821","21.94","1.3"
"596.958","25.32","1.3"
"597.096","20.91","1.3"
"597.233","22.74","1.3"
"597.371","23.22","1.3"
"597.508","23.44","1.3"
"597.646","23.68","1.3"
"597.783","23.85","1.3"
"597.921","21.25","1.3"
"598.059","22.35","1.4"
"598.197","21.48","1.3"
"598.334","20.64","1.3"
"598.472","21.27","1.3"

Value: 1.08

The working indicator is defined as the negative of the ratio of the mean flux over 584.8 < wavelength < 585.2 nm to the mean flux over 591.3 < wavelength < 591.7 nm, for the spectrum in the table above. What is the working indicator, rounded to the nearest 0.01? -1.02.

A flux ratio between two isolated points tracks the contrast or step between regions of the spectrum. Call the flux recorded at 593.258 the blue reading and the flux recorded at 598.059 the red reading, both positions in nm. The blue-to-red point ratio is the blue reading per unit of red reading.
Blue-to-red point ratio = 1.07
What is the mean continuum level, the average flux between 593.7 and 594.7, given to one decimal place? 22.8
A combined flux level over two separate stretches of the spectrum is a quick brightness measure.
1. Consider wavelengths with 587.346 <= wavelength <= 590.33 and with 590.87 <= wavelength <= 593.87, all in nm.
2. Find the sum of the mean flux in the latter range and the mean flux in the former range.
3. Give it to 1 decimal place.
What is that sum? 41.2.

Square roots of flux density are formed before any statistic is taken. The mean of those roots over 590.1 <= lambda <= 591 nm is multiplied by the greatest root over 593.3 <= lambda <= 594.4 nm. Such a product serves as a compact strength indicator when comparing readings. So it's 23.1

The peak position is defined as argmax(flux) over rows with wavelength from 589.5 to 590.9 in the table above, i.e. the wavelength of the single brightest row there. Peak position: 590.805 nm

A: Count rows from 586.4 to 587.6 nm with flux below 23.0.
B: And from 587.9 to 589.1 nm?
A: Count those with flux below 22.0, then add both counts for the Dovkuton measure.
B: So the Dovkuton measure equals 13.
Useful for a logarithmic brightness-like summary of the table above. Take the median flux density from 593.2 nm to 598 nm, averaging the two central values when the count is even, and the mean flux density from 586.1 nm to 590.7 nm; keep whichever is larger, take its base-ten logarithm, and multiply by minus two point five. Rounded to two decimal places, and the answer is -3.37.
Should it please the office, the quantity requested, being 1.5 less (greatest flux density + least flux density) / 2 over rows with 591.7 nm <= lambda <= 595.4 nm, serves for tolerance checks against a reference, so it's -21.2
